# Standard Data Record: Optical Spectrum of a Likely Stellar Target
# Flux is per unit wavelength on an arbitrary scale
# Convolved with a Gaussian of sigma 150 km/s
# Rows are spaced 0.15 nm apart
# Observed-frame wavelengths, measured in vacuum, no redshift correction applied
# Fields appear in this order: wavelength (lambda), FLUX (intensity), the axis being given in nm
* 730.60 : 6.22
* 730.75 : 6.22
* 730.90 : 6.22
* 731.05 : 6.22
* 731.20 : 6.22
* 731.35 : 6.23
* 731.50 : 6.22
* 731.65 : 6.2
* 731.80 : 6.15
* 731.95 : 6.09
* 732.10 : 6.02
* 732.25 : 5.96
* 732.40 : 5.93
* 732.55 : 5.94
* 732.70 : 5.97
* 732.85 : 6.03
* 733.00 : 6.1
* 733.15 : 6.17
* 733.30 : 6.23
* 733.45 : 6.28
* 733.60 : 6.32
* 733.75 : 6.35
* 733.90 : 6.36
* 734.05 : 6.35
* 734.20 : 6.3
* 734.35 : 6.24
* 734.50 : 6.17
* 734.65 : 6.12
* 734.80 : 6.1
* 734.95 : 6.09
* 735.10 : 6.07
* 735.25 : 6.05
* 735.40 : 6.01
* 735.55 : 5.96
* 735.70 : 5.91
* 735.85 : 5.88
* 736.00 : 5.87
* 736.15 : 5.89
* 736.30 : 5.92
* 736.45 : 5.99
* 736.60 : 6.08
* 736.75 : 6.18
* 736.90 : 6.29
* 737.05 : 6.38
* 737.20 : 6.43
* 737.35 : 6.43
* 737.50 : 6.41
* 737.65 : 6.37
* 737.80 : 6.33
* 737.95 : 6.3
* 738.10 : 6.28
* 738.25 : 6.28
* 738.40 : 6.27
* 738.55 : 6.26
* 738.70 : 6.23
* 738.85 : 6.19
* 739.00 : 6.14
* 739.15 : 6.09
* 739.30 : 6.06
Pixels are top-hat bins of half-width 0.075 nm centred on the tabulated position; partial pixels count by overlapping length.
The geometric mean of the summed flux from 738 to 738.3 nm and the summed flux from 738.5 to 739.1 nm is 18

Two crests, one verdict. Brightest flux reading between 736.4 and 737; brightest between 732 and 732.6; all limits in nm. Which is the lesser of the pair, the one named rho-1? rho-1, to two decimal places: 6.02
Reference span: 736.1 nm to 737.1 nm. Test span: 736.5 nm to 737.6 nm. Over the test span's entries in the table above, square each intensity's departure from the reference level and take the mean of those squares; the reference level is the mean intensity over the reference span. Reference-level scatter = 0.060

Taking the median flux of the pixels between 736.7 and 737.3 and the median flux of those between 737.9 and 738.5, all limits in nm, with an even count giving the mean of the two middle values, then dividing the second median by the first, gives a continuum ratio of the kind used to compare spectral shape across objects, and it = 0.99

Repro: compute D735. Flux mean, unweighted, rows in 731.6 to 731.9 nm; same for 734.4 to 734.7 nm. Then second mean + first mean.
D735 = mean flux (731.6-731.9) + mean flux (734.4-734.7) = 12.3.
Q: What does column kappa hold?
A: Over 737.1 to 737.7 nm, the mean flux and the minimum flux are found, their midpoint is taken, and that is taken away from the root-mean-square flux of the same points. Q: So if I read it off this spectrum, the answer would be 0.020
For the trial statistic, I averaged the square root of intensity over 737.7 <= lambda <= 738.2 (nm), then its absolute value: 2.51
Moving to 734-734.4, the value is 2.51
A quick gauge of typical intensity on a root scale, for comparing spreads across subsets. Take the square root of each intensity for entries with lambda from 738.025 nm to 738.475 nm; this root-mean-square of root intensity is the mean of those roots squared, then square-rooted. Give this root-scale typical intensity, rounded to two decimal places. 2.51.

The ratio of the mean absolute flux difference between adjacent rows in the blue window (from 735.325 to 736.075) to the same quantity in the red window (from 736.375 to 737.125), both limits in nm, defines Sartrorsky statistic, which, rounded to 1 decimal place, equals 0.4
